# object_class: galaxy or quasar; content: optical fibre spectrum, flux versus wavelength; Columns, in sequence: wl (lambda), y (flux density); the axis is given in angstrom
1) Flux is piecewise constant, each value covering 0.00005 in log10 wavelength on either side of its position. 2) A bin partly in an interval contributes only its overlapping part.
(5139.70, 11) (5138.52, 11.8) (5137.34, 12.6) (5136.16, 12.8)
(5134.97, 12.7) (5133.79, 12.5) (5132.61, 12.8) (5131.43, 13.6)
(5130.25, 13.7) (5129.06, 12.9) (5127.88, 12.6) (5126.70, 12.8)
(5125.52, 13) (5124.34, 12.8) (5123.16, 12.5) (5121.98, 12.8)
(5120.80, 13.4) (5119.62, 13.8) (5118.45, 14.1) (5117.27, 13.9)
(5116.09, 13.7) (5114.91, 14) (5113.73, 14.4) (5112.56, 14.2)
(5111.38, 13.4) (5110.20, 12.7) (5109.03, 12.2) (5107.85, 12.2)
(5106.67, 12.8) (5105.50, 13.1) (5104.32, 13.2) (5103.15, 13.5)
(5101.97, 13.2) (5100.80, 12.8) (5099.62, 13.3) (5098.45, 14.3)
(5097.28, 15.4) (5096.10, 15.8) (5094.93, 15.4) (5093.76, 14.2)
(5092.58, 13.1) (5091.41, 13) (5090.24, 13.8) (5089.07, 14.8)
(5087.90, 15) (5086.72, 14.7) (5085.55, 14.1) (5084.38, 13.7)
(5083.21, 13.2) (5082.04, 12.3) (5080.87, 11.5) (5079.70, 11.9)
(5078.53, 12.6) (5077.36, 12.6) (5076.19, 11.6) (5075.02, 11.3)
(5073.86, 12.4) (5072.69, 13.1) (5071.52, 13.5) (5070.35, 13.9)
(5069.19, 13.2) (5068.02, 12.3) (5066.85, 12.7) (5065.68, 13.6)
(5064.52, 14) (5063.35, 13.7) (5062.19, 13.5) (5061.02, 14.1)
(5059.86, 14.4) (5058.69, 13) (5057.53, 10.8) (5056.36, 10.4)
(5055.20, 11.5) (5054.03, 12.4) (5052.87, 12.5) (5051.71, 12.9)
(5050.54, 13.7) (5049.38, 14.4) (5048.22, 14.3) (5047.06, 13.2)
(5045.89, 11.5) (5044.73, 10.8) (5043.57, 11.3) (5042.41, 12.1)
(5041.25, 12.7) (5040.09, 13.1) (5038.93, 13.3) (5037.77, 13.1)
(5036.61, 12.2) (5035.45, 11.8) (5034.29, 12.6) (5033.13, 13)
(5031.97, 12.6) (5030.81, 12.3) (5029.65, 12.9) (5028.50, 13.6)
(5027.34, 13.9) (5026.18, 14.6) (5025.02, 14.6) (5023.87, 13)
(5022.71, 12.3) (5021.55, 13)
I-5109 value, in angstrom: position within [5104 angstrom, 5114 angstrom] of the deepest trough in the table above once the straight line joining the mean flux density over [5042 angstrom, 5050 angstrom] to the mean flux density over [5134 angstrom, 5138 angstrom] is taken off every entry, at 5109.03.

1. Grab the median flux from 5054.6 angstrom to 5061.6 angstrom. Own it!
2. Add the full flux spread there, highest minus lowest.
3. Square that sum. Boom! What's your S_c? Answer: 264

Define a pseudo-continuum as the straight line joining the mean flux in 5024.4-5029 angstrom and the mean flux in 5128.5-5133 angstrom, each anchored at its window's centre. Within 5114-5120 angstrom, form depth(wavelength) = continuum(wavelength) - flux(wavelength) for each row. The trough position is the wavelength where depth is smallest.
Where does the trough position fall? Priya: 5118.45 angstrom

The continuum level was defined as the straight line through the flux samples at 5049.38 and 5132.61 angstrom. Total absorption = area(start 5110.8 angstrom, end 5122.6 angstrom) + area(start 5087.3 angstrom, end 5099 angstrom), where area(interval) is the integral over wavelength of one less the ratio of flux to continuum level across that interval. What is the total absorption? -1.4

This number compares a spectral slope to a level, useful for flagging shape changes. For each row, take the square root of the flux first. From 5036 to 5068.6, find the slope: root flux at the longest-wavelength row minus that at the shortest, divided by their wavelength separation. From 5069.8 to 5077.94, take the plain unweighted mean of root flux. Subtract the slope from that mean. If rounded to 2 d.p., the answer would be 3.55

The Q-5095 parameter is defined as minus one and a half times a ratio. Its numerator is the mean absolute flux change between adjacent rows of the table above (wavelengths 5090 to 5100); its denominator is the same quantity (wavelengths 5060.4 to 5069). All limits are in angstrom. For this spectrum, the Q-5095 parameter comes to -2.45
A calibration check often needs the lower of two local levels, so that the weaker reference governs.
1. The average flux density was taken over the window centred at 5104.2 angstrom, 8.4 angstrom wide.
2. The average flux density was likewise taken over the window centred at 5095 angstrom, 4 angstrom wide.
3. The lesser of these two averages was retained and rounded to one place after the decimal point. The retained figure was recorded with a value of 13.0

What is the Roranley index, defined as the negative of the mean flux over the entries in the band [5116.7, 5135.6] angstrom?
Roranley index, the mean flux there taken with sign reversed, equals -13.1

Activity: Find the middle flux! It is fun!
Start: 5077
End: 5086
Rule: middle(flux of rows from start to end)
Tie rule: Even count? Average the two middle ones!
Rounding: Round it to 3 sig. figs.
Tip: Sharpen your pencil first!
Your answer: 12.6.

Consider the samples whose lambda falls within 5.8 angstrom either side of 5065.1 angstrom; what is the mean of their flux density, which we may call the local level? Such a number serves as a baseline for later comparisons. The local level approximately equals 13.5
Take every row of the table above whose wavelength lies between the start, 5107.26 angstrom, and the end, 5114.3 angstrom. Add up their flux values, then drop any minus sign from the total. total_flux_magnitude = 79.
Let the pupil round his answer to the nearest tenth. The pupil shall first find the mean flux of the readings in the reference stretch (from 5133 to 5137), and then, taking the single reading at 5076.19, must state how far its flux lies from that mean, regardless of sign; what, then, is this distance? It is 1.1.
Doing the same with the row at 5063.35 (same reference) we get 1.0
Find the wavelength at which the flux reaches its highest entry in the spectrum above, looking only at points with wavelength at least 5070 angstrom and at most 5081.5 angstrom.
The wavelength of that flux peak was 5070.35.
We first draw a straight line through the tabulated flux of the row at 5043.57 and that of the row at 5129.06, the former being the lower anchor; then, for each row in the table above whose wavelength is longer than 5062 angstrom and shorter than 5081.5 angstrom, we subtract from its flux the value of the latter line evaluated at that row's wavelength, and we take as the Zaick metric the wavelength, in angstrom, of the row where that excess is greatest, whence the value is 5064.52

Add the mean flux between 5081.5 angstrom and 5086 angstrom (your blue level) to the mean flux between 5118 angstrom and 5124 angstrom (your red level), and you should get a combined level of 26.6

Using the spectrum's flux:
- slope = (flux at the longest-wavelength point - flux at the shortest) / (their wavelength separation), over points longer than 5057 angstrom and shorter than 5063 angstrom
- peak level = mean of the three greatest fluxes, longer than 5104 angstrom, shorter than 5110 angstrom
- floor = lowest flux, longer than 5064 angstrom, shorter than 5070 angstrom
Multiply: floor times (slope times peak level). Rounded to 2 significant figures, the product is 93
